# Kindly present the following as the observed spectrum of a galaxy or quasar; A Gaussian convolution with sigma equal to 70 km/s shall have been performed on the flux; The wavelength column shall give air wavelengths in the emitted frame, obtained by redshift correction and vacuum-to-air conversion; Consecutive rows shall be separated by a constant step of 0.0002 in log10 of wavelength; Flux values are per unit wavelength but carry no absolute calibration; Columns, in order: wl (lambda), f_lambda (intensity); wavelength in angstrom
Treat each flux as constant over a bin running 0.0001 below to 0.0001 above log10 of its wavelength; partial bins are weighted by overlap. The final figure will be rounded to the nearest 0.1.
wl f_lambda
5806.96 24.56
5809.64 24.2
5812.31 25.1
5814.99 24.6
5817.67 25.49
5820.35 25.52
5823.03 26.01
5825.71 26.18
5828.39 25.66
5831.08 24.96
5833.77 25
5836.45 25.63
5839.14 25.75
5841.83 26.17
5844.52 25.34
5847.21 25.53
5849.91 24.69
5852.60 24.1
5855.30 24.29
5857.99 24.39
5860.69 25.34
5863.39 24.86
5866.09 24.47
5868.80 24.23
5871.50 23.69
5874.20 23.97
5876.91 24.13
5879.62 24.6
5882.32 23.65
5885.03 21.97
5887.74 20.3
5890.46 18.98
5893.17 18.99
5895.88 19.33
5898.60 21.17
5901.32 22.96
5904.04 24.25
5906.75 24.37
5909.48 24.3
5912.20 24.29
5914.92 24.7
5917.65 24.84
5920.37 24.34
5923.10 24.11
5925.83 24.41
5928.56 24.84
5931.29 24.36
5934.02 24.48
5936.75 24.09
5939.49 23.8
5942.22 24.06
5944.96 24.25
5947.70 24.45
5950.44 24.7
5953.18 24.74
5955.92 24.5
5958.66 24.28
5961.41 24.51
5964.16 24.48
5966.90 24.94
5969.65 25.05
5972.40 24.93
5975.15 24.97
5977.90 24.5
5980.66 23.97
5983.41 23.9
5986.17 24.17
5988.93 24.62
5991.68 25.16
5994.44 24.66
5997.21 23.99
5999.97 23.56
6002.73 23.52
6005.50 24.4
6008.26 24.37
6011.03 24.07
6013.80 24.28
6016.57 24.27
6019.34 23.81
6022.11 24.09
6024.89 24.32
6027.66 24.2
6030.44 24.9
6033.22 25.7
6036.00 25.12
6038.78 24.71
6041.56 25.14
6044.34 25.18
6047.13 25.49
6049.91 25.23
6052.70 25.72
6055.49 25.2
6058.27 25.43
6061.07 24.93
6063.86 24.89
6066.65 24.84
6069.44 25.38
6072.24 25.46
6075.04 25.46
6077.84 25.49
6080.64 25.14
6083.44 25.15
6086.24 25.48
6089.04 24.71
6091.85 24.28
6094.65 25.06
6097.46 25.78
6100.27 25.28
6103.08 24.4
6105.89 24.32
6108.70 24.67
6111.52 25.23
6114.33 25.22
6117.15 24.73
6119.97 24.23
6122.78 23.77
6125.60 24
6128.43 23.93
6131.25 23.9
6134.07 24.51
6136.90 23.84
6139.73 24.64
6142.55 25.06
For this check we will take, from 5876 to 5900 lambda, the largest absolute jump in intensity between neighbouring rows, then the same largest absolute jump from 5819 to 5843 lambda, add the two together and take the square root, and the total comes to 1.6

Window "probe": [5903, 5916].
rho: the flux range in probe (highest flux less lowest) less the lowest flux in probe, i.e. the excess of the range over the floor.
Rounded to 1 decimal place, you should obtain -23.8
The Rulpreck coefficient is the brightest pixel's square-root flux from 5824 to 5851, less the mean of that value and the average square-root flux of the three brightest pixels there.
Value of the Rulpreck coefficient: 0.0072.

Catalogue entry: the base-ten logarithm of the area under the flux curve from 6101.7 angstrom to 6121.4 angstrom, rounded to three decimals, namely 2.687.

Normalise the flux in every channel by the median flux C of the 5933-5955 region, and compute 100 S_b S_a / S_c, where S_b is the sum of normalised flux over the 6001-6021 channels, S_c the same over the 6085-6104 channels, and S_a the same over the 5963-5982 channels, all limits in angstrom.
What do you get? 684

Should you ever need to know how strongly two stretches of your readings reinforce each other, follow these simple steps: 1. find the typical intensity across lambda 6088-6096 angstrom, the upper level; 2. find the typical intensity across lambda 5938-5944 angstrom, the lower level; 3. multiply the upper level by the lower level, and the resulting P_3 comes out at 591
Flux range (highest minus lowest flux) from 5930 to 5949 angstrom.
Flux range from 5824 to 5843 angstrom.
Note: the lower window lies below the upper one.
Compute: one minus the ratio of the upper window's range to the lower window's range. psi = 0.44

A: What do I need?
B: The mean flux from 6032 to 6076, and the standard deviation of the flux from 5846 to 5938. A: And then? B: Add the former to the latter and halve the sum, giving 13.5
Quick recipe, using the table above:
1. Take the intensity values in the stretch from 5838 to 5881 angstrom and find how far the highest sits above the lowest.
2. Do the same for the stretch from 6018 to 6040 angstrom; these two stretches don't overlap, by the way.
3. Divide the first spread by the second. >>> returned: 1.3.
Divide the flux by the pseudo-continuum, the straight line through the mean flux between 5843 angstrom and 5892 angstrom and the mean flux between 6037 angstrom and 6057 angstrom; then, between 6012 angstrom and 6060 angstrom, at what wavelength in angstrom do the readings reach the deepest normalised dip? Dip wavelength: 6019.34 angstrom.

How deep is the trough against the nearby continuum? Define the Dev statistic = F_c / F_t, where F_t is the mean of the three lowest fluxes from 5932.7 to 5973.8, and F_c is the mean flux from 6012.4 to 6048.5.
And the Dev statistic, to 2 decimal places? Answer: 1.03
